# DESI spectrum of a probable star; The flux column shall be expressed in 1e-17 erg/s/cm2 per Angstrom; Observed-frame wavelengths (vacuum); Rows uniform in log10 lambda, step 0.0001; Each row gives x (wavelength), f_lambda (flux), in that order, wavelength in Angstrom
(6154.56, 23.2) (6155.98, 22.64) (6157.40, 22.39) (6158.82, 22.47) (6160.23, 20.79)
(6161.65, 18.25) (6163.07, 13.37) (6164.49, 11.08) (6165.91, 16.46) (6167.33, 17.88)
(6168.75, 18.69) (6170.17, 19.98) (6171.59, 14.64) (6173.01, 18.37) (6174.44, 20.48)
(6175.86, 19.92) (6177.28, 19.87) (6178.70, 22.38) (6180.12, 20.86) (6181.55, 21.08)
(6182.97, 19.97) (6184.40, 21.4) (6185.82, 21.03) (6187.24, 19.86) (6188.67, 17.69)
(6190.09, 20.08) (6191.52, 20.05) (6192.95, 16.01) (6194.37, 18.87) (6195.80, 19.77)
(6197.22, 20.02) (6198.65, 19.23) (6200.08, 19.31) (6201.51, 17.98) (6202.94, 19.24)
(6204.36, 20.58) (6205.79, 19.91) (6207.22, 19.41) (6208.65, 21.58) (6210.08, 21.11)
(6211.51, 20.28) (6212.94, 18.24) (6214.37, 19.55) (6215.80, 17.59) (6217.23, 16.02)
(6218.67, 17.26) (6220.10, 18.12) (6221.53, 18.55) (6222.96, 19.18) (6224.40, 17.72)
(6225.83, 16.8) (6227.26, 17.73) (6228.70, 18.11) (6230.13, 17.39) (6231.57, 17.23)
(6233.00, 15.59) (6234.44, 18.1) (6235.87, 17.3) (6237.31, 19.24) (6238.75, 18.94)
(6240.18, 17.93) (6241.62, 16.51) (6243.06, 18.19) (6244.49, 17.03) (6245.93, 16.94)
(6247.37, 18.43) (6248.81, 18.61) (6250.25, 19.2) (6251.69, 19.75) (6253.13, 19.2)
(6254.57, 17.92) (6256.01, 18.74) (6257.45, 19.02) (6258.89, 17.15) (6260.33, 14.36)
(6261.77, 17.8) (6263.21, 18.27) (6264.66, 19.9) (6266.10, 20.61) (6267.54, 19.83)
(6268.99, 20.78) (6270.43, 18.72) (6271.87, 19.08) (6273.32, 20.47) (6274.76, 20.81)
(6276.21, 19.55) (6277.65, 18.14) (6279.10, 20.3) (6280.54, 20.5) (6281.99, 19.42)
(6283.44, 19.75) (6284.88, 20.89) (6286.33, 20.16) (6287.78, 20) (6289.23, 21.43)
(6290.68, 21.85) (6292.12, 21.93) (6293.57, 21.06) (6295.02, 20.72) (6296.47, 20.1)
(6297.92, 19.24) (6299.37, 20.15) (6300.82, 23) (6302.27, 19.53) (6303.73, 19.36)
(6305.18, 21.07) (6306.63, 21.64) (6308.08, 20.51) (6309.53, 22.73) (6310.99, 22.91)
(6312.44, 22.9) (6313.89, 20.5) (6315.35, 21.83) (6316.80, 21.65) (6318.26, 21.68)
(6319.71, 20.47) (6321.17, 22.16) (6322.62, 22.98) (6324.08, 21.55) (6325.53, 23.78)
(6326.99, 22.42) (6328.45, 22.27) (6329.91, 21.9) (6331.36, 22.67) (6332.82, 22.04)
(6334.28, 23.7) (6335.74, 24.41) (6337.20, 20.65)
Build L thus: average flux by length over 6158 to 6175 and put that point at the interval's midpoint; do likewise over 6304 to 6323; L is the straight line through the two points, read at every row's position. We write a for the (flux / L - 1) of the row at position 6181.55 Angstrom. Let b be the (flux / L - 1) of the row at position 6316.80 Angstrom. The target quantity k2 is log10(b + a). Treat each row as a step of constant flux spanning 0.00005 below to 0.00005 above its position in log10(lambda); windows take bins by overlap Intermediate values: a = 0.16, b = -0.01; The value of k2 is -0.80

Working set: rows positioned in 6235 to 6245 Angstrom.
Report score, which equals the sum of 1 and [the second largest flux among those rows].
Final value 19.9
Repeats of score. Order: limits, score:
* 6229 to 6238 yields 19.1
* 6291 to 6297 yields 22.1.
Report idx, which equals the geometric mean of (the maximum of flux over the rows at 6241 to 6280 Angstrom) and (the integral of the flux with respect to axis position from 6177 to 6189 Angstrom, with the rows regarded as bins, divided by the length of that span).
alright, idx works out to 20.7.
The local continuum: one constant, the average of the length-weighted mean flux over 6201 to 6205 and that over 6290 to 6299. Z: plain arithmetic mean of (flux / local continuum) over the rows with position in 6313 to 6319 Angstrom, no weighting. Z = 1.07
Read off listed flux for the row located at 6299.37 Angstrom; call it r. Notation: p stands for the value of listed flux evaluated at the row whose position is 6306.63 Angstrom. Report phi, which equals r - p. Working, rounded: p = 21.64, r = 20.15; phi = -1.5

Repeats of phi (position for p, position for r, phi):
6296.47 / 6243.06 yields -1.9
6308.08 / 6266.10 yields 0.1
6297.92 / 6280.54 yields 1.3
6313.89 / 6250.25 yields -1.3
